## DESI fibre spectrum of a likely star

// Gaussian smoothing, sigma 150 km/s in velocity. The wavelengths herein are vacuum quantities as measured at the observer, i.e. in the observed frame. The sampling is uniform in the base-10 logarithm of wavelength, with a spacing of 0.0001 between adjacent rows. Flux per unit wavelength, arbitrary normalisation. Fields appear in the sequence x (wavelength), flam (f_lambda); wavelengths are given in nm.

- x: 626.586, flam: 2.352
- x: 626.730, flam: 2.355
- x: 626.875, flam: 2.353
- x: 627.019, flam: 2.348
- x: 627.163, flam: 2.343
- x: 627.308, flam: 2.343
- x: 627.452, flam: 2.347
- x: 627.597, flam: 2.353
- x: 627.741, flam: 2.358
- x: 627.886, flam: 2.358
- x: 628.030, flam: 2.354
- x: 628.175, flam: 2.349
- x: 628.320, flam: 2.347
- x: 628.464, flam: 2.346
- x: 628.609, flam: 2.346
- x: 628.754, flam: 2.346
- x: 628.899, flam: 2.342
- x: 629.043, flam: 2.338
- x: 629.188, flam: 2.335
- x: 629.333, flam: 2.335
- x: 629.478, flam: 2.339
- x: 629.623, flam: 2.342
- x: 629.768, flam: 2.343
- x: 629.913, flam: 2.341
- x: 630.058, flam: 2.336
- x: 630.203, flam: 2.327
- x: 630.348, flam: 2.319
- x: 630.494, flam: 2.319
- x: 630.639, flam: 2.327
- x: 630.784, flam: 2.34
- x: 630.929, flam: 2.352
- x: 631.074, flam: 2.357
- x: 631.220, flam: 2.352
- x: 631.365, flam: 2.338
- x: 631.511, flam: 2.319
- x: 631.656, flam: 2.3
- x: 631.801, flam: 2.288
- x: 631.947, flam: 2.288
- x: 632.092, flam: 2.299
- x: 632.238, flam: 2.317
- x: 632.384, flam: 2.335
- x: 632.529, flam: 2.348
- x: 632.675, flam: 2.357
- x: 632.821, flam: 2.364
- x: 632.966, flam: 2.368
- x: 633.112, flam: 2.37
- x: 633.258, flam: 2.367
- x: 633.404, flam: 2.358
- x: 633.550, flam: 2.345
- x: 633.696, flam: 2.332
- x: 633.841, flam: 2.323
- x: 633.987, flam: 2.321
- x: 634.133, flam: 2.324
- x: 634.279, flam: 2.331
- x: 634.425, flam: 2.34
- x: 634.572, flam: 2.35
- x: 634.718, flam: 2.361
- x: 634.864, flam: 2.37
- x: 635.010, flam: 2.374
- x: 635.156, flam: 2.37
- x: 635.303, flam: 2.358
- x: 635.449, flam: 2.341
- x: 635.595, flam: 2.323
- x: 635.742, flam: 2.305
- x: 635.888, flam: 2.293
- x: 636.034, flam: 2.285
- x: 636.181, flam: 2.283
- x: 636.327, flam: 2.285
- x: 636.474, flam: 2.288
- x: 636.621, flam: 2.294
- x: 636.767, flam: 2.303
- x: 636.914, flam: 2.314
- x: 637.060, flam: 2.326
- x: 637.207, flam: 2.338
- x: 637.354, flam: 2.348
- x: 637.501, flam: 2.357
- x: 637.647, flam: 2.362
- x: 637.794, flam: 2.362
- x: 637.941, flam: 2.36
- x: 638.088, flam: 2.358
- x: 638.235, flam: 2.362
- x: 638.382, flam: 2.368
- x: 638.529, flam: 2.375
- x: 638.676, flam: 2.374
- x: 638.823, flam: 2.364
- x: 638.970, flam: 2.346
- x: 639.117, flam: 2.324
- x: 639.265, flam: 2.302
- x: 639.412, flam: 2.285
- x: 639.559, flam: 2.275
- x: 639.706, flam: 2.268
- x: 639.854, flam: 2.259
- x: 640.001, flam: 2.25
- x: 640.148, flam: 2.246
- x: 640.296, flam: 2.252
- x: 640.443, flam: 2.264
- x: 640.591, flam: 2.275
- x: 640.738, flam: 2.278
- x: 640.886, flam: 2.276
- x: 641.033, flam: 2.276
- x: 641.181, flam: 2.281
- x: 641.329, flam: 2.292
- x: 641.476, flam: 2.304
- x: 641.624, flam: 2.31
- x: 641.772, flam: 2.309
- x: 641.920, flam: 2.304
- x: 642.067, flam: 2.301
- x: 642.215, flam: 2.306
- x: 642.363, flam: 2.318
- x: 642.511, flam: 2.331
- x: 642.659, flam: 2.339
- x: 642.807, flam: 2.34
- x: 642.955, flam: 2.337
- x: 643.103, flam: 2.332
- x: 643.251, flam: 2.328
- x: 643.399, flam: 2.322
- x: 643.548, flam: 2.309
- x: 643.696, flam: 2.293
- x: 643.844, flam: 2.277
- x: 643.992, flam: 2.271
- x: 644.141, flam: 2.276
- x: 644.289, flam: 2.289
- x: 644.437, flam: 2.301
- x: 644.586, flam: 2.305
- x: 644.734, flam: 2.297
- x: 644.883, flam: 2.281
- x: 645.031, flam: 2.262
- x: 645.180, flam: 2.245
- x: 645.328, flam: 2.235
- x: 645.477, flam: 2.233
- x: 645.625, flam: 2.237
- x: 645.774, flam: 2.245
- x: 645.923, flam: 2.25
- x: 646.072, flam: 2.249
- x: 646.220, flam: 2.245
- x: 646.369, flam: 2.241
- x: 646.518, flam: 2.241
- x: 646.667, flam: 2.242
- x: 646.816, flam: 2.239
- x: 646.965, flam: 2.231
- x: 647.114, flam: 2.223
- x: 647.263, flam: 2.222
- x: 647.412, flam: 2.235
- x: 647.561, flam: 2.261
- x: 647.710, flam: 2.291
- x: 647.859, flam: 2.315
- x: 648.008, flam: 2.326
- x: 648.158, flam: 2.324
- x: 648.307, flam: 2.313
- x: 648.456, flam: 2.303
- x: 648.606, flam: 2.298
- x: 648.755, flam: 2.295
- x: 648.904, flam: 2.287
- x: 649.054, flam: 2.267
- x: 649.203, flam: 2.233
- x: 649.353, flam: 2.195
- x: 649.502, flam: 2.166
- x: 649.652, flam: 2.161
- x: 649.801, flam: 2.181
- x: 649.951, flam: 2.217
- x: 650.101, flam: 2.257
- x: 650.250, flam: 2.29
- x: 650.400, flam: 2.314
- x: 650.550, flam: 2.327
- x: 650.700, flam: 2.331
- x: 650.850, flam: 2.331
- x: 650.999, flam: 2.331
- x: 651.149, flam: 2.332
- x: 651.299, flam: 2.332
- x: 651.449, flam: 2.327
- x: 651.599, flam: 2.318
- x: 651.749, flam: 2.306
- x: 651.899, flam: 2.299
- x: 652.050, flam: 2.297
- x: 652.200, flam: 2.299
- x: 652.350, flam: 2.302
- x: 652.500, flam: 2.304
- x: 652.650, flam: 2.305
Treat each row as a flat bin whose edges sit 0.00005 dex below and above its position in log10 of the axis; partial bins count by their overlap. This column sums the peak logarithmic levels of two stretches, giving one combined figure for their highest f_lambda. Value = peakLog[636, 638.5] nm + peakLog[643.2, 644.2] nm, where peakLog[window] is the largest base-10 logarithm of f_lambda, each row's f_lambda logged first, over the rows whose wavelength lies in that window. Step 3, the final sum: 0.741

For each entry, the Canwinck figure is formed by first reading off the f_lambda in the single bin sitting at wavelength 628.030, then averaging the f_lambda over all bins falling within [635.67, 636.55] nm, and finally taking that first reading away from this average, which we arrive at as -0.064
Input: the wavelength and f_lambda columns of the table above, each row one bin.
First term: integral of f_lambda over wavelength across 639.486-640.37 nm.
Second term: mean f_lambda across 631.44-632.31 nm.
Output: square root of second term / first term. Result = 1.074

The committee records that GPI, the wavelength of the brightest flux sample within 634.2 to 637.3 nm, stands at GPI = 635.010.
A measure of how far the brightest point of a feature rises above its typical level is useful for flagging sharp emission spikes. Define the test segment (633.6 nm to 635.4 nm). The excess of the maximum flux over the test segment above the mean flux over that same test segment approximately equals 0.028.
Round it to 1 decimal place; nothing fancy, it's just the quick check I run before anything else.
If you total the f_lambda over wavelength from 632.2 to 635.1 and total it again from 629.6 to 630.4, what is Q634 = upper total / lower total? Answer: 3.4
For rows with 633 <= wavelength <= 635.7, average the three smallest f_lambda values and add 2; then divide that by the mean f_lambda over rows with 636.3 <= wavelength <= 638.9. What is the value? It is 1.846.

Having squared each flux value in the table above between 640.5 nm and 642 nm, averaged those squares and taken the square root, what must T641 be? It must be 2.29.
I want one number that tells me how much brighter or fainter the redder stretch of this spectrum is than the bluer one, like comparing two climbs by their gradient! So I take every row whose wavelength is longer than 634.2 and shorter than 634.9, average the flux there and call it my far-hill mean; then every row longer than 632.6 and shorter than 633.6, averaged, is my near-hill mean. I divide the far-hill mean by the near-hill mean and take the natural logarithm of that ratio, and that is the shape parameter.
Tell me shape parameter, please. -0.005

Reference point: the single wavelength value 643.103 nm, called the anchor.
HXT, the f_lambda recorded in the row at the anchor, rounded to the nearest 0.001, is 2.332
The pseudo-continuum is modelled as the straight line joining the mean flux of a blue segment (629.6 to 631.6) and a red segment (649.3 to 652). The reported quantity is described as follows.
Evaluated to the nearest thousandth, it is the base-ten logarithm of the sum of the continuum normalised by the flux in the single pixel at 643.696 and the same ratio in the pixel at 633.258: 0.298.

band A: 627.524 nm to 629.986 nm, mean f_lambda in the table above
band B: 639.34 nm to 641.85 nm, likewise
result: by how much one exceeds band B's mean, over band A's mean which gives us -0.544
